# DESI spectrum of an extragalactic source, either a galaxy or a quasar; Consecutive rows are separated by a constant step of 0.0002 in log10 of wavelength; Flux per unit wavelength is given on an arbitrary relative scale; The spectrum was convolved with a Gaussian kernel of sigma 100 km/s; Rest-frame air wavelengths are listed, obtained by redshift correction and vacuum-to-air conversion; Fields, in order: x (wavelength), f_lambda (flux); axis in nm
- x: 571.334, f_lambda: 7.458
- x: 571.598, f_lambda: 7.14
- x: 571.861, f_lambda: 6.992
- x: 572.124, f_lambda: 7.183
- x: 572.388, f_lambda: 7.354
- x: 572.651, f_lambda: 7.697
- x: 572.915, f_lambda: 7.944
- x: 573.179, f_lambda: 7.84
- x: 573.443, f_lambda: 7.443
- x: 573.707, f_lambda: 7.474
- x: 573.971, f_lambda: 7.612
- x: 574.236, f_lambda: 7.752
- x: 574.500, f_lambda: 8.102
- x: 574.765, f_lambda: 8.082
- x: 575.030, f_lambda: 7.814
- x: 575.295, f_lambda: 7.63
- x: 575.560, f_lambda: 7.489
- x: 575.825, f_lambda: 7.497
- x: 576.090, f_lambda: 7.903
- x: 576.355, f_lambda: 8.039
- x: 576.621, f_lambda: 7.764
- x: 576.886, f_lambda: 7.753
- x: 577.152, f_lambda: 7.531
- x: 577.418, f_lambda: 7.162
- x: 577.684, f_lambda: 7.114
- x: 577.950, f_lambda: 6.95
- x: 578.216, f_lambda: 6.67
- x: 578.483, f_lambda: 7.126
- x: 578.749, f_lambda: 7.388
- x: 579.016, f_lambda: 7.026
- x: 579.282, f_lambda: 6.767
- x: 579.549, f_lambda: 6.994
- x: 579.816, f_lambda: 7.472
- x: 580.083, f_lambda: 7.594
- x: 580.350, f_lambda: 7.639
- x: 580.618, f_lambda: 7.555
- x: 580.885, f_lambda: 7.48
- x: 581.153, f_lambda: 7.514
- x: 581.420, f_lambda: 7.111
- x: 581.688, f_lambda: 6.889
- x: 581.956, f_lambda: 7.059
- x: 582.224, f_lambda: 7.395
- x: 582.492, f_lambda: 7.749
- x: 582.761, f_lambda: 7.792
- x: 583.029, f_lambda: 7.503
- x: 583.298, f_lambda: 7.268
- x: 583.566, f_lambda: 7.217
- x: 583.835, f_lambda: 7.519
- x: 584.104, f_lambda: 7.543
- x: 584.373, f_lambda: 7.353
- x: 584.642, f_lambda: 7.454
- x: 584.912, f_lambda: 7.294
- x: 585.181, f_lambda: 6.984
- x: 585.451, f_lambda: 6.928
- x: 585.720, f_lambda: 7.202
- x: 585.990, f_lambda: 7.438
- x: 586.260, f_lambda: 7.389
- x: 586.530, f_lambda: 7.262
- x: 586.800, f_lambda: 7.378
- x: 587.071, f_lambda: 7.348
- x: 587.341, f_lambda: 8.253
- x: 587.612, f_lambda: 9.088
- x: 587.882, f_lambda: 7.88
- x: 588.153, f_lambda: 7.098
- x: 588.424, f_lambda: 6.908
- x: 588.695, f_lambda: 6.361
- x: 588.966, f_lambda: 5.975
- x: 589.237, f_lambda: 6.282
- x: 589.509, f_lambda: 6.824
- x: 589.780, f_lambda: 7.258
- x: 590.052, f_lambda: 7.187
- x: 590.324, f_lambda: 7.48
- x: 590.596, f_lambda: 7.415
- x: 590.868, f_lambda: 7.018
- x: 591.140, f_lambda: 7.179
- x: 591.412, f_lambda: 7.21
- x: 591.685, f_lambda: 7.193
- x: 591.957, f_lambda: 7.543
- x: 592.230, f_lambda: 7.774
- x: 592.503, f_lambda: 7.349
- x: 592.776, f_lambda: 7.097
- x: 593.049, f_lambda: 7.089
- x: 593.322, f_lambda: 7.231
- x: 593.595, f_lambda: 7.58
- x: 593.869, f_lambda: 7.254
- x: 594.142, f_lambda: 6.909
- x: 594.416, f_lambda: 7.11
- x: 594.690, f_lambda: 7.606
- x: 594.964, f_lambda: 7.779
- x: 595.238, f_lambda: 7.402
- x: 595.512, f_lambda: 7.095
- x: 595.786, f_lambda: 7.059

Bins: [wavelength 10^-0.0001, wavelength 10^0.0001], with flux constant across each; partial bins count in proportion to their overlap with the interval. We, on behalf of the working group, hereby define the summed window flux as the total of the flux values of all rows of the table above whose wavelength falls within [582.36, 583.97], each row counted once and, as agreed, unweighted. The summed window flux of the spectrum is 45.0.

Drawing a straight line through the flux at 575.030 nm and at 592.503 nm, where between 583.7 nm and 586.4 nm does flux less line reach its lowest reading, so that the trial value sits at 585.451 nm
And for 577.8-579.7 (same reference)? 578.216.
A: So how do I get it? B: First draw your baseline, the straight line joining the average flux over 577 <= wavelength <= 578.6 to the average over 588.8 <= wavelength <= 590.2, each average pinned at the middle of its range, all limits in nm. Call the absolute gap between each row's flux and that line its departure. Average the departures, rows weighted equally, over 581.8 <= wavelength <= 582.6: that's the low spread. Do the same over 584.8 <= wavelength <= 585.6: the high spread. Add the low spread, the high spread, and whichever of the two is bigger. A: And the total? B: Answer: 1.1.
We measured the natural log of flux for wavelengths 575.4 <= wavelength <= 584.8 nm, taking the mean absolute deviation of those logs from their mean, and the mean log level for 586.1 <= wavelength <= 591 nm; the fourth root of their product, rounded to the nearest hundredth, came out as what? 0.52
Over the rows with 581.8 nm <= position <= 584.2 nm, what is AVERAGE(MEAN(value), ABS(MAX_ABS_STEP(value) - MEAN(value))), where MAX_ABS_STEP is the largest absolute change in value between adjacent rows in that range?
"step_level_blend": 7.27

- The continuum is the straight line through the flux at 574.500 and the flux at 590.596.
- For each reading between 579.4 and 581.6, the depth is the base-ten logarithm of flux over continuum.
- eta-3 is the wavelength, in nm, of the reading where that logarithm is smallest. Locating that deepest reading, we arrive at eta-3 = 579.549 nm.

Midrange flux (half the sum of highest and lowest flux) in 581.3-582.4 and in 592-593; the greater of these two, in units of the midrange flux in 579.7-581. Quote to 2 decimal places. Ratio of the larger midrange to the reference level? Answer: 0.98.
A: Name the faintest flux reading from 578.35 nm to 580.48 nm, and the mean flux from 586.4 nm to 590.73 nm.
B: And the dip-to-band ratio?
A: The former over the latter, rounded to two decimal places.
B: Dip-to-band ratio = 0.93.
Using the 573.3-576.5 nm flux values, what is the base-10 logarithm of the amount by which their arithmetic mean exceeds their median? -1.34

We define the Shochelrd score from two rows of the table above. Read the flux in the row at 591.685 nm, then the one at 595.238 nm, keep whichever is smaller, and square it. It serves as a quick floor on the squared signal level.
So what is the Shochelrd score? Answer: 51.7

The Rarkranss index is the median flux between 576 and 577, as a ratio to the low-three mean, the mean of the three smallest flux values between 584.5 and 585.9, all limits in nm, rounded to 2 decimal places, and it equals 1.11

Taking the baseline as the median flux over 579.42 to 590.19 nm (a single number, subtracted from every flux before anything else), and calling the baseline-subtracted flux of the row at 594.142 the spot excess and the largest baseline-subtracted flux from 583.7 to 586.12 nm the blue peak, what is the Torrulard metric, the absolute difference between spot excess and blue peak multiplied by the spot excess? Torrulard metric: -0.28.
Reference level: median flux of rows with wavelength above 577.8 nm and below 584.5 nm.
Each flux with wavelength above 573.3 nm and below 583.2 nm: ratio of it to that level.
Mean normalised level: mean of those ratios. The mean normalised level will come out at 1.01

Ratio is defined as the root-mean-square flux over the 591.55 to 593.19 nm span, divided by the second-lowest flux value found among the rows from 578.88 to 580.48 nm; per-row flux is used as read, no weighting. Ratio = 1.05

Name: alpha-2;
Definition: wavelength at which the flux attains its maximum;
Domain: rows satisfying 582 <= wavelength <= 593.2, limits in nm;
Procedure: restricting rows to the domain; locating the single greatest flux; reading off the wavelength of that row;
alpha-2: 587.612 nm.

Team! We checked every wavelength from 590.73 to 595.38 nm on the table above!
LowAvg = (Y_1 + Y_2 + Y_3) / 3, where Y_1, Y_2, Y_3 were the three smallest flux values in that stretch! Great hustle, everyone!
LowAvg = 7.01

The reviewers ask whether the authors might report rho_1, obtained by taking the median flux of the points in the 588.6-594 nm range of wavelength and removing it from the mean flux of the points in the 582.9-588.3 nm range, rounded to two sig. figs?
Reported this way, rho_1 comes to 0.27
